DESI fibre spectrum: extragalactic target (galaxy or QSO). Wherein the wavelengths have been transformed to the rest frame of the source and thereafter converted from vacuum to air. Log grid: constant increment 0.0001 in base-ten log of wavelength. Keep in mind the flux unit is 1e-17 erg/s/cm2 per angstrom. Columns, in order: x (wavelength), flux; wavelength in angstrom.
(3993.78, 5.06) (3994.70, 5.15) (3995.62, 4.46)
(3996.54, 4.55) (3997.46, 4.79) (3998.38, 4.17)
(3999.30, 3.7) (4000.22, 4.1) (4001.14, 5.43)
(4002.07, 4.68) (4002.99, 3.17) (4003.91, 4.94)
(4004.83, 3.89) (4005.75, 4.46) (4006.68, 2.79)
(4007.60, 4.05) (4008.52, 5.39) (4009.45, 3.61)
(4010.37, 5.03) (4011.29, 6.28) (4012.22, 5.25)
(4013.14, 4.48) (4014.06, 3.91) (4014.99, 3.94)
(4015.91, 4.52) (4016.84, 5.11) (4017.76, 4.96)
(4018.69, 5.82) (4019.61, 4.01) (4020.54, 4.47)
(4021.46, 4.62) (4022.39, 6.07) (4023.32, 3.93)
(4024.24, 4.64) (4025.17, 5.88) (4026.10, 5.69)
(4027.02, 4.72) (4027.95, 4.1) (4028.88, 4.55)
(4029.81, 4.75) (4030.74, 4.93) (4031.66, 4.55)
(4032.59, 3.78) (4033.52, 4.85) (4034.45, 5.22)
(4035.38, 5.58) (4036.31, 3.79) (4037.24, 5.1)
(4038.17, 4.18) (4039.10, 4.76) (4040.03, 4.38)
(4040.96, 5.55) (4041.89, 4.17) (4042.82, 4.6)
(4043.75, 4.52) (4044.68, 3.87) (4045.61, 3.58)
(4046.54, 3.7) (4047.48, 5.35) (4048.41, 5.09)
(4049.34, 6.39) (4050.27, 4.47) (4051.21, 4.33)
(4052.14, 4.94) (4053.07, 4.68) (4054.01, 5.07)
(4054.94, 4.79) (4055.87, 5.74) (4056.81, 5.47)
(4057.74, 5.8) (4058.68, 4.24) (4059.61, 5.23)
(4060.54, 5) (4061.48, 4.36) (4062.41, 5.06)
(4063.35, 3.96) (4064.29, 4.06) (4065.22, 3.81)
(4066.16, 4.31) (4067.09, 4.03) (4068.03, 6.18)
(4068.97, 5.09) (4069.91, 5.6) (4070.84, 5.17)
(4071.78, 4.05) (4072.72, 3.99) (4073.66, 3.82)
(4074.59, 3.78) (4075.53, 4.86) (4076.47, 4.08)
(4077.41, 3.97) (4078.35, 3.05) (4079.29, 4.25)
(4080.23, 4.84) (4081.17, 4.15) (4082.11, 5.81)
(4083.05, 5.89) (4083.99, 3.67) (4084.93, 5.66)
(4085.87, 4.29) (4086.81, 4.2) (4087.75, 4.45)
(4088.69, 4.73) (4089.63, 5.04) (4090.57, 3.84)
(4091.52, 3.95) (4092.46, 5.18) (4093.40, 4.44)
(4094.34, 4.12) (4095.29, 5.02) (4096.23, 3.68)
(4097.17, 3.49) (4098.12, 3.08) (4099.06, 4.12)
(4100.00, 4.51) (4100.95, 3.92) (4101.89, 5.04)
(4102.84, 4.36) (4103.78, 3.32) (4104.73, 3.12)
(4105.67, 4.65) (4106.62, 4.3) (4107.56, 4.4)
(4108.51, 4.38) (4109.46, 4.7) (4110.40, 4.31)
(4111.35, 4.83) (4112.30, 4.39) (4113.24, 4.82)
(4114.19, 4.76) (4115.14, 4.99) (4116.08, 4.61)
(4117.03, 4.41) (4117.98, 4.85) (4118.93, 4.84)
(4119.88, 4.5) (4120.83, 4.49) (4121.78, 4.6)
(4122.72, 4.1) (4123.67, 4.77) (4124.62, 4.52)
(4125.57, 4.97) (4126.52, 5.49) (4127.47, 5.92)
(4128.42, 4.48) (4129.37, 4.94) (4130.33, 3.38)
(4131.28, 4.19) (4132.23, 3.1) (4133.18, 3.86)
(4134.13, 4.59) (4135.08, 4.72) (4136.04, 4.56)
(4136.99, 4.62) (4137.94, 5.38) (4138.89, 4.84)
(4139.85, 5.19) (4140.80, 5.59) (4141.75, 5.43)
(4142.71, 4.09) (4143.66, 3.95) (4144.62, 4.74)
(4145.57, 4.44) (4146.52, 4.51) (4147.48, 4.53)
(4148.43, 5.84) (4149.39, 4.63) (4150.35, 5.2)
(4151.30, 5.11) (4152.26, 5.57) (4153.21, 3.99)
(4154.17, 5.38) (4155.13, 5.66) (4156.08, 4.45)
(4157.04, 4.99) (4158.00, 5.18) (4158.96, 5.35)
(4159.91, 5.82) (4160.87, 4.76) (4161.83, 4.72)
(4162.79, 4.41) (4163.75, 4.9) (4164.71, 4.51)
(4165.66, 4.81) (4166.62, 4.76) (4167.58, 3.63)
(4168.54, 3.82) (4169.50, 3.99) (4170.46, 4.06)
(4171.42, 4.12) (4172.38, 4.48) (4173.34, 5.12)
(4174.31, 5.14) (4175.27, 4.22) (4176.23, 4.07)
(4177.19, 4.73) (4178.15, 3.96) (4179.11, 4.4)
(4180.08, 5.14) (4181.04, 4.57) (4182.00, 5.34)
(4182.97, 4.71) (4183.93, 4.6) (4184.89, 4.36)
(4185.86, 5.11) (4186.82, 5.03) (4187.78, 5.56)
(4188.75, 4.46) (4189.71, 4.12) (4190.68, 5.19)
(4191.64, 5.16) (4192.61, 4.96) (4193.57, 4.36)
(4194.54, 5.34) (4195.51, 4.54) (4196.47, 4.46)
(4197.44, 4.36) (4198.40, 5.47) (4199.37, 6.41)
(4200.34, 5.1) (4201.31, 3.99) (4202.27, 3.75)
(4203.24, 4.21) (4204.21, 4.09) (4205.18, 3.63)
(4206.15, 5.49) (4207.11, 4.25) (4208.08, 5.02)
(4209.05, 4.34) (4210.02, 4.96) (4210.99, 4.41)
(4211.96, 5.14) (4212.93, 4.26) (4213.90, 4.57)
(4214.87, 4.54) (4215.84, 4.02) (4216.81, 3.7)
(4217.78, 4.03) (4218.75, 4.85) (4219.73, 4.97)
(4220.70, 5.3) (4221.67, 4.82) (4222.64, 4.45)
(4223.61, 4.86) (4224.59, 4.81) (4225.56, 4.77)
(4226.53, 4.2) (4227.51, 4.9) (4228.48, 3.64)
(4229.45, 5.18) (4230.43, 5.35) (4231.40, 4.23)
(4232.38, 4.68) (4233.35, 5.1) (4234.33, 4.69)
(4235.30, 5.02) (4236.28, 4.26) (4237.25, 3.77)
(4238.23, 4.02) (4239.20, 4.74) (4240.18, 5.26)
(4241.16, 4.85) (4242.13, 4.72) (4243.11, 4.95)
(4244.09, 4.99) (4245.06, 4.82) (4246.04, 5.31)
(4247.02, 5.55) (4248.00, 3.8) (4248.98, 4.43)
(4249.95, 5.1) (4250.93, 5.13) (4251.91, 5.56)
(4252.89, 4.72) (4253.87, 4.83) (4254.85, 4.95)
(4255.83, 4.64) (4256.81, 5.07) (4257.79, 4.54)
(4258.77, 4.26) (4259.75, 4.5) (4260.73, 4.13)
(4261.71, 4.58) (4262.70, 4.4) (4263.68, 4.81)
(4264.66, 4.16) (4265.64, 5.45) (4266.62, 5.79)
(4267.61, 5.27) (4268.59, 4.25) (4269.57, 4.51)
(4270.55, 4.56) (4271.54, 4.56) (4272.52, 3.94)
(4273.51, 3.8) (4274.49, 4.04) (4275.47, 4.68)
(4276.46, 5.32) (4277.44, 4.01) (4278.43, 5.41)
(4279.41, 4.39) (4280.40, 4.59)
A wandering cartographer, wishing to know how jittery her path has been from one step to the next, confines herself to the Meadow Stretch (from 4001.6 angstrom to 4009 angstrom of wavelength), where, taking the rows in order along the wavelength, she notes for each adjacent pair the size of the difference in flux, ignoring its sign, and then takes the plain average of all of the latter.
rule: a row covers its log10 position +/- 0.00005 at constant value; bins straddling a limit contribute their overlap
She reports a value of 1.3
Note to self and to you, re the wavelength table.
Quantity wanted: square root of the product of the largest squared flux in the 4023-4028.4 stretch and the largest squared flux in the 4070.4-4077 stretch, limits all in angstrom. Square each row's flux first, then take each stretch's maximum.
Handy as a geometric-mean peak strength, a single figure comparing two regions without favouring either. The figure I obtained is 30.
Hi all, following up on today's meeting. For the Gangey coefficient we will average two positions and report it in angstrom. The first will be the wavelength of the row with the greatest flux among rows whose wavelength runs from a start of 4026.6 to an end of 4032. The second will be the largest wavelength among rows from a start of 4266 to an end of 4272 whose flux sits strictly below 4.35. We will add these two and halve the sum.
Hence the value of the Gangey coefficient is 4149.7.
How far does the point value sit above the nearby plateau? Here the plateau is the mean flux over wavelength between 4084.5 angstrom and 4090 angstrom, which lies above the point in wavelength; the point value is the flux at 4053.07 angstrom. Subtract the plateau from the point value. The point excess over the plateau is 0.0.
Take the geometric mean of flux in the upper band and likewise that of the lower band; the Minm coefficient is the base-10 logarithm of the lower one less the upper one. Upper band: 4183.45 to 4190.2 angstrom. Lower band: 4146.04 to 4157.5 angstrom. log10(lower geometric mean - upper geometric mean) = -0.6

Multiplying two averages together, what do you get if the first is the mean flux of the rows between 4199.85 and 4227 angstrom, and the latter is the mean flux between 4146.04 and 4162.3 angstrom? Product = 22.8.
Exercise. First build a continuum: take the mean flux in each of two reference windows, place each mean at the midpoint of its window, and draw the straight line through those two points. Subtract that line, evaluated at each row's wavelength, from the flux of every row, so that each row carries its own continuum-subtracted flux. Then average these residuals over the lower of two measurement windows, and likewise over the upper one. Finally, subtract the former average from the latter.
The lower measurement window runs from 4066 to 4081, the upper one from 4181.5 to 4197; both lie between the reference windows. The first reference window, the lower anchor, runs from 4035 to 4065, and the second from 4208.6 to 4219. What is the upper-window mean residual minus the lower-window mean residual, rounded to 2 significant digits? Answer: 0.61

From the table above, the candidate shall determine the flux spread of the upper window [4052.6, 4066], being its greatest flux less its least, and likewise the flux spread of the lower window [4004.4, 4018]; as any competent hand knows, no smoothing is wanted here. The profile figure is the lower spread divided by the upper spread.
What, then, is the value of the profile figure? 1.8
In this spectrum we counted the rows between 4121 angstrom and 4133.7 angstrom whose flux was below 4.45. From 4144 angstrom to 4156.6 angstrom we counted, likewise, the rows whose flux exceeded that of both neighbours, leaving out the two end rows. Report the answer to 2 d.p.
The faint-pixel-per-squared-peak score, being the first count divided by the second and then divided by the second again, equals 0.31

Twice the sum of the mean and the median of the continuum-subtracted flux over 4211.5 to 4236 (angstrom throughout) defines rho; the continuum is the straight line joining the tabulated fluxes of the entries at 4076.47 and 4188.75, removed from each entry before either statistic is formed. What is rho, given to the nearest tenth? 0.5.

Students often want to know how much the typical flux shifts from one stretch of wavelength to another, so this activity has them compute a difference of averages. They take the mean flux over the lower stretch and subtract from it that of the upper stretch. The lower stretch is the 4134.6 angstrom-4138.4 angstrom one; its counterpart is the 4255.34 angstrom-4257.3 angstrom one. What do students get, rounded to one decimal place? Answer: 0.0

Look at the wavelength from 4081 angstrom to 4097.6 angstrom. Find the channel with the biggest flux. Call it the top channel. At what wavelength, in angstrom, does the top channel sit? 4083.05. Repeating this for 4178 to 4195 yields 4187.78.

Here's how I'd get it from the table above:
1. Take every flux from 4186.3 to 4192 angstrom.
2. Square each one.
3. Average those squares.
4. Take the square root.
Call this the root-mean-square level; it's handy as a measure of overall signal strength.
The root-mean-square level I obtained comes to 4.94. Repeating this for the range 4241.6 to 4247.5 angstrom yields 5.06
